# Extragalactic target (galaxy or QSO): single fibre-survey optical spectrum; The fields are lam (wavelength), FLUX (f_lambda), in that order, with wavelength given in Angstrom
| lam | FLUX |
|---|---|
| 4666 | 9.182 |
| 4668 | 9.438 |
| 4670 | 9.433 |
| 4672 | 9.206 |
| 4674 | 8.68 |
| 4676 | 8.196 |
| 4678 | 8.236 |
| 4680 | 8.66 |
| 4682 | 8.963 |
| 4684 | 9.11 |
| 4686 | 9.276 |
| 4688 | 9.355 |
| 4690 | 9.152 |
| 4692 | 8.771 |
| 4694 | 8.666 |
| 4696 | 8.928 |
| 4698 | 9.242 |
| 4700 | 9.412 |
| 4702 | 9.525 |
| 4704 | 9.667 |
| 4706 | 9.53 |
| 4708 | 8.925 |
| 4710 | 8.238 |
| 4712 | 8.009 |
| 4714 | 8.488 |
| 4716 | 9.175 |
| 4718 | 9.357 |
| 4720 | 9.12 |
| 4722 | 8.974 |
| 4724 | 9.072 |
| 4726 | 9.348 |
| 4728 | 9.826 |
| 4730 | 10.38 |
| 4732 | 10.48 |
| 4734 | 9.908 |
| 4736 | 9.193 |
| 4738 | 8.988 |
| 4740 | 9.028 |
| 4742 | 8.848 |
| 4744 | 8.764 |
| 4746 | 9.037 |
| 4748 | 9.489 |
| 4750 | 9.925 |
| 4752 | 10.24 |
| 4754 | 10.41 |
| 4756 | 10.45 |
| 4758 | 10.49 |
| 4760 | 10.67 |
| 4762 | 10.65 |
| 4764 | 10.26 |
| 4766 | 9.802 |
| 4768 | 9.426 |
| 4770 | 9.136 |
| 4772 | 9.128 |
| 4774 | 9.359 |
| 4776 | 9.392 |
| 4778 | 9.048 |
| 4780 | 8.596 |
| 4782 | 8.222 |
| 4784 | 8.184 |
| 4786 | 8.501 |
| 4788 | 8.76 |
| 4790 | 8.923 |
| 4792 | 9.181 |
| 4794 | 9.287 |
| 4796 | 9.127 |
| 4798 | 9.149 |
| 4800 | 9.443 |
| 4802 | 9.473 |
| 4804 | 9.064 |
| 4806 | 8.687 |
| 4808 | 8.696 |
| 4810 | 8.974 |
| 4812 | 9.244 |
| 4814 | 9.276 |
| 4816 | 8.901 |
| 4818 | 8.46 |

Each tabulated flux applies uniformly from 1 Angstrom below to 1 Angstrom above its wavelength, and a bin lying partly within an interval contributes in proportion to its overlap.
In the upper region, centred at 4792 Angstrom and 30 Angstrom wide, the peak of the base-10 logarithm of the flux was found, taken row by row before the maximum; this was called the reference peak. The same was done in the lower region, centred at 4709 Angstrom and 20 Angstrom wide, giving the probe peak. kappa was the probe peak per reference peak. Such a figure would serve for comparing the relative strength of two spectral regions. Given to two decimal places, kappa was 1.01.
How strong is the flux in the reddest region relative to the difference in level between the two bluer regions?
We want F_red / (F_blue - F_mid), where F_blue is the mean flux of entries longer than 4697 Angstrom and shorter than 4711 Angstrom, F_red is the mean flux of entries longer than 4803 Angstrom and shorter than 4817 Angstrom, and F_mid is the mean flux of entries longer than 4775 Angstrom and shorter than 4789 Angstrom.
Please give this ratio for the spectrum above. 16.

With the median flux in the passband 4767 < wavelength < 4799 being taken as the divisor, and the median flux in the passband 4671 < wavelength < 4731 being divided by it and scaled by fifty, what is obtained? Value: 49.93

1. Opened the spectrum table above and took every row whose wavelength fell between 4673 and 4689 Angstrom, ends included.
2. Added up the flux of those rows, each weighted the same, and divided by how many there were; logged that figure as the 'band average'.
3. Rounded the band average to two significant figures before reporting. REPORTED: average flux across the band 8.8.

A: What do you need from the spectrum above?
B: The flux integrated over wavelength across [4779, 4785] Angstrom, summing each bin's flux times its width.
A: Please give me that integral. 50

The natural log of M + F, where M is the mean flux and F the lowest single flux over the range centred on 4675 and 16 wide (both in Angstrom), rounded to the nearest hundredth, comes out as 2.84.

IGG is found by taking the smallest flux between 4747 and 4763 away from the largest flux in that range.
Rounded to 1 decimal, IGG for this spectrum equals 1.2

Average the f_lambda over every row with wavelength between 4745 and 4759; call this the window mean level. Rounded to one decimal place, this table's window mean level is 10.0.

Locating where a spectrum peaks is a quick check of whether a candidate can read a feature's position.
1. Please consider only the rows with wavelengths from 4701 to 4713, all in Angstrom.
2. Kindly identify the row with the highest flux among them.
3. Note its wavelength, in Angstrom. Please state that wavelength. 4704 Angstrom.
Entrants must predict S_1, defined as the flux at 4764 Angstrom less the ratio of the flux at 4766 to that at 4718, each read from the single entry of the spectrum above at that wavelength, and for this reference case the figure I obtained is 9.2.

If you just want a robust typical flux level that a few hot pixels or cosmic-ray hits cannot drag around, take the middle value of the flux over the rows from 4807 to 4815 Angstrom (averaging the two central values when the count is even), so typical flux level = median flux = 9.1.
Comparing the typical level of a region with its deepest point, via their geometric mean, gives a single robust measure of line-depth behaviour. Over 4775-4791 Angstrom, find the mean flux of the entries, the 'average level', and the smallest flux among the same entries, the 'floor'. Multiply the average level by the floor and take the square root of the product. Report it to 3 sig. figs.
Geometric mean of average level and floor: 8.44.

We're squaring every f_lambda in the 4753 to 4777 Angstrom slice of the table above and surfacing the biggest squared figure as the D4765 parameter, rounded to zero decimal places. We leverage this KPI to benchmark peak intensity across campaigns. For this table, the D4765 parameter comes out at 114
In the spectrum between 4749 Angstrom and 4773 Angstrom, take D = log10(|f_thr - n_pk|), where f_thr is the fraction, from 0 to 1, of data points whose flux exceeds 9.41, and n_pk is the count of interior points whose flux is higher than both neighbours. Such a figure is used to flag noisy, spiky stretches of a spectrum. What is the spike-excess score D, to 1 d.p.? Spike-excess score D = -0.8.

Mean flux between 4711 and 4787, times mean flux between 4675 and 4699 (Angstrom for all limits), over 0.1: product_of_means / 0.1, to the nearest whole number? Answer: 835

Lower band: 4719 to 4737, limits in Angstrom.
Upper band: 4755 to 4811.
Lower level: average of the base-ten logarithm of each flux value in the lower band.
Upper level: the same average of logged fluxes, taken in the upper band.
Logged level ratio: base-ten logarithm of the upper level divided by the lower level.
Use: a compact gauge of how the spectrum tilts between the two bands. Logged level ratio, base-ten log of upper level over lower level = -0.006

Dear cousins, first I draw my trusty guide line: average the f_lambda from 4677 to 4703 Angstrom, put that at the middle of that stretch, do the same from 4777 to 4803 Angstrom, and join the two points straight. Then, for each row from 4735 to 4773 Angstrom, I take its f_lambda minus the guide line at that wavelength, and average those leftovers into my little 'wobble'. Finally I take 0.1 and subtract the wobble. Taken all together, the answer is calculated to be -0.6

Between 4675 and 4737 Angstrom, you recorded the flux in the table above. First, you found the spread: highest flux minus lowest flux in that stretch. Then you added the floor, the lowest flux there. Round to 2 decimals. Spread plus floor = 10.48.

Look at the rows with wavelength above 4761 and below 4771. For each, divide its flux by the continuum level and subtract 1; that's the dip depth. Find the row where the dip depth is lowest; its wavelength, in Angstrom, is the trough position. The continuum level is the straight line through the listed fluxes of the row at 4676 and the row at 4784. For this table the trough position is 4770 Angstrom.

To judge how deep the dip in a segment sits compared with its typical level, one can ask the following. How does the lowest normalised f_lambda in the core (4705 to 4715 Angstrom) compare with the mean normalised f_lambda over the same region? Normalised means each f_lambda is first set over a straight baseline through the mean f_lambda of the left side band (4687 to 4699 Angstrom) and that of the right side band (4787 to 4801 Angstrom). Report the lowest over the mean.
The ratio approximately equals 0.927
